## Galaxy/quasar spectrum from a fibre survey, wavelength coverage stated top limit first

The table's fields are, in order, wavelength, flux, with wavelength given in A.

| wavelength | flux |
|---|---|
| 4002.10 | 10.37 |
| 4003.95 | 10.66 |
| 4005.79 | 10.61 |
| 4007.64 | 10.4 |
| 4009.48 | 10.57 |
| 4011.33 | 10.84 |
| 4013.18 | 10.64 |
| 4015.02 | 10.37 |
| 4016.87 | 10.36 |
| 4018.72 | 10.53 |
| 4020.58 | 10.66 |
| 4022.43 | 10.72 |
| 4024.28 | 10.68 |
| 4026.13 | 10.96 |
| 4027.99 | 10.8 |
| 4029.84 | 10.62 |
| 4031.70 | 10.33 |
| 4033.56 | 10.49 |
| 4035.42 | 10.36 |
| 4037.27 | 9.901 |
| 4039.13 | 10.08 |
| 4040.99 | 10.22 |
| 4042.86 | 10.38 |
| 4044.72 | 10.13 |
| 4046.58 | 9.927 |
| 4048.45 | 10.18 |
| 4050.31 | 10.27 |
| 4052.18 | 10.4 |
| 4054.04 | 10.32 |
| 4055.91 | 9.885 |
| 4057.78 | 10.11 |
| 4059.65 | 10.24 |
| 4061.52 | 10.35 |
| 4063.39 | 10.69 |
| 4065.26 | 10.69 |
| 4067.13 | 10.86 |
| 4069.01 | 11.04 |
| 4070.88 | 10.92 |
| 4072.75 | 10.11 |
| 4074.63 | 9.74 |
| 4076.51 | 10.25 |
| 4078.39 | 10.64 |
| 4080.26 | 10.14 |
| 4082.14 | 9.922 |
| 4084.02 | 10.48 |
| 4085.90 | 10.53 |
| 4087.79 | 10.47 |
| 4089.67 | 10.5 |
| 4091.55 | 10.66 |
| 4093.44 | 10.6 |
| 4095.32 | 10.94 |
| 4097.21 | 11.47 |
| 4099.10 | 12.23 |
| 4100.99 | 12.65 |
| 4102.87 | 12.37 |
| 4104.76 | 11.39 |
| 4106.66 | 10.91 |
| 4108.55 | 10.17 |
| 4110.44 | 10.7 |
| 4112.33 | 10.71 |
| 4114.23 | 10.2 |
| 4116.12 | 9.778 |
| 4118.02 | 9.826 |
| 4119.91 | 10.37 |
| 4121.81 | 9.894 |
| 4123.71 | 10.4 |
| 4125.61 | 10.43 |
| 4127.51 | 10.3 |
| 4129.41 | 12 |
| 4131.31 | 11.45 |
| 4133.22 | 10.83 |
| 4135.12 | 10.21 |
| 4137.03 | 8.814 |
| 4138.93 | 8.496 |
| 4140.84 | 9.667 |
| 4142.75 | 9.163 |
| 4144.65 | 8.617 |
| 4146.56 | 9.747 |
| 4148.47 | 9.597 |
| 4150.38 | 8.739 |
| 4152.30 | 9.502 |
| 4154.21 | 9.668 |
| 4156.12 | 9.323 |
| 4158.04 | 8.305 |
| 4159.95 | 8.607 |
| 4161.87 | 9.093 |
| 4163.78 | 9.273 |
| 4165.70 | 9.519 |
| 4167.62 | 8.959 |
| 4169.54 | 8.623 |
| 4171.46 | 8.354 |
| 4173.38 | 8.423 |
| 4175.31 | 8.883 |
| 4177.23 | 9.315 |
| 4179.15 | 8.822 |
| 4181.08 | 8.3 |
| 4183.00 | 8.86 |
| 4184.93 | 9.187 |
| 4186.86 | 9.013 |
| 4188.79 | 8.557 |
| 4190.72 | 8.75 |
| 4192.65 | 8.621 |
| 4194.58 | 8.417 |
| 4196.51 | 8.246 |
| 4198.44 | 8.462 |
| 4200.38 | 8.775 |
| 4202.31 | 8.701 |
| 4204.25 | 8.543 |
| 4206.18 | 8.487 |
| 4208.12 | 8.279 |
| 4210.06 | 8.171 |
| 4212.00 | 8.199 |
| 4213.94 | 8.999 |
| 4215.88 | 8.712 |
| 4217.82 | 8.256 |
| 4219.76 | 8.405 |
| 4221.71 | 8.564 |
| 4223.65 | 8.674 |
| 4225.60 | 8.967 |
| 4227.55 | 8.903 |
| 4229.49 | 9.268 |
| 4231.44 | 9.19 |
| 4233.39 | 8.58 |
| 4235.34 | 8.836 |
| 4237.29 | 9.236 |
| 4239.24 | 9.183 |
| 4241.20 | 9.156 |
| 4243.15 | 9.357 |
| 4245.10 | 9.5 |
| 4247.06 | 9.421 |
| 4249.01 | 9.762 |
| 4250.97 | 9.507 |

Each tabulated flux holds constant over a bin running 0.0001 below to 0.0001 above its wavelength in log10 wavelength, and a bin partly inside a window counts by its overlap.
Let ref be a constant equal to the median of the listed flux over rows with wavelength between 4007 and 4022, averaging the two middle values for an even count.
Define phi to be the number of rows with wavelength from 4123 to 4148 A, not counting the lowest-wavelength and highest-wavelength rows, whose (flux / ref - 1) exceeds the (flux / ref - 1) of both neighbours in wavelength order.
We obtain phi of 3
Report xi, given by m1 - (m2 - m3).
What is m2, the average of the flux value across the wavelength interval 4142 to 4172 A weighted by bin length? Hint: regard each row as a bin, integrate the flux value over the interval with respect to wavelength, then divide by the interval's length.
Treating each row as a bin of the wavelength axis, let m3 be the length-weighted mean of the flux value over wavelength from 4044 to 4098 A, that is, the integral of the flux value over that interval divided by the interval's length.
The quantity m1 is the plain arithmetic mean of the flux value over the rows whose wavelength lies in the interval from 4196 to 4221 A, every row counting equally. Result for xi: 9.8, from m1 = 8.5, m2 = 9.1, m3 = 10.4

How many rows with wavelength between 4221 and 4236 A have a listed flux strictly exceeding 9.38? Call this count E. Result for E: 0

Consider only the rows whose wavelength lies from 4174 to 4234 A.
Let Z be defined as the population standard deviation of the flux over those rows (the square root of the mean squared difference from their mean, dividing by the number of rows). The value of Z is 0.32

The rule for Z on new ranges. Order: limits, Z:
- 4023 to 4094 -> 0.32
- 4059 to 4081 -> 0.38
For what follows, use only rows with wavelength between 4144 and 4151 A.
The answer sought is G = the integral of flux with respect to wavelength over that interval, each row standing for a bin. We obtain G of 65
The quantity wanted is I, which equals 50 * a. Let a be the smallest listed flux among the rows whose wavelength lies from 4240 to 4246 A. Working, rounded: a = 9.156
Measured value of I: 458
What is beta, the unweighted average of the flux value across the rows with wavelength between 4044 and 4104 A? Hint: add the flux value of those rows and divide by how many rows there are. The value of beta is 10.6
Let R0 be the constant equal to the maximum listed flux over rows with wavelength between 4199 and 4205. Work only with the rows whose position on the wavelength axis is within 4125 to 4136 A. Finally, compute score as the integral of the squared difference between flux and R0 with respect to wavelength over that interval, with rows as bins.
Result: 53.9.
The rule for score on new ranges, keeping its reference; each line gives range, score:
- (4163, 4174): 2.1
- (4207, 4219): 2.5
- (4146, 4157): 5.8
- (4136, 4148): 4.3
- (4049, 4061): 25.0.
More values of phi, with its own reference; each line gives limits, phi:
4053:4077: 1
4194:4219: 2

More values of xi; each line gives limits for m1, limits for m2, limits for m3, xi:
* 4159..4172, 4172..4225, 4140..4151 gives 9.6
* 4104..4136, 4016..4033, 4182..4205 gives 8.6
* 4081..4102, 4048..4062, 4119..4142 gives 11.0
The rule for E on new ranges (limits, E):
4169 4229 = 0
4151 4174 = 3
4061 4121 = 32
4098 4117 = 10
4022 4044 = 12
